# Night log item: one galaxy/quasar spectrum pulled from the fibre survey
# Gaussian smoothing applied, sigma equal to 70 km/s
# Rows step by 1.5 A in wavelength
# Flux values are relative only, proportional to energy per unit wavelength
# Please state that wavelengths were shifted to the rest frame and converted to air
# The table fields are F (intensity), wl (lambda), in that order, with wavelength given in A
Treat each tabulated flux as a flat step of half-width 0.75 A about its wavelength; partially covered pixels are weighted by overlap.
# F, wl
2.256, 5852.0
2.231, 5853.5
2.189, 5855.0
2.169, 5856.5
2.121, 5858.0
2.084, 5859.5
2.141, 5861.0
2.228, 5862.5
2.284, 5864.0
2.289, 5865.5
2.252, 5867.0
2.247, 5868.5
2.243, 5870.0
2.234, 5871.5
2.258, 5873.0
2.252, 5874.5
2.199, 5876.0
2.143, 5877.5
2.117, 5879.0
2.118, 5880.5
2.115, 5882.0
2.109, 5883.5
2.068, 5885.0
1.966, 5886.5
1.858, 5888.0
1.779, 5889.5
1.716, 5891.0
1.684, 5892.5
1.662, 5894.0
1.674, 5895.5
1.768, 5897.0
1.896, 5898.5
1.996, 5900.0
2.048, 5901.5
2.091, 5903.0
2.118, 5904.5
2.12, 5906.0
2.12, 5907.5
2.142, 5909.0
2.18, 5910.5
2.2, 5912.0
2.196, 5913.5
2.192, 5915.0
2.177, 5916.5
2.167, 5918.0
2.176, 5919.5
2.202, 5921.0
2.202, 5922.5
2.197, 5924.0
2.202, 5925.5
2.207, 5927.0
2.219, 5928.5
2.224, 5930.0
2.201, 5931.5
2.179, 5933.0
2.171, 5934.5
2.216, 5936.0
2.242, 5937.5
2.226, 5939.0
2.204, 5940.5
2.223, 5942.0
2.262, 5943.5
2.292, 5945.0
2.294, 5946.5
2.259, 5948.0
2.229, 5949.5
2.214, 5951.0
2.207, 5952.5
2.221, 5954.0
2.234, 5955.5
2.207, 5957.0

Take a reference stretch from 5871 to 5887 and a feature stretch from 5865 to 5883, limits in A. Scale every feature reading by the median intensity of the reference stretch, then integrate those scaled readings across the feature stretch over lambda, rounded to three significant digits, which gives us 18.7 A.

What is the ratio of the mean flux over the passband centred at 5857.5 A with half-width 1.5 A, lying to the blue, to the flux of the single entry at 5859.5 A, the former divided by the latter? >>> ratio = 1.03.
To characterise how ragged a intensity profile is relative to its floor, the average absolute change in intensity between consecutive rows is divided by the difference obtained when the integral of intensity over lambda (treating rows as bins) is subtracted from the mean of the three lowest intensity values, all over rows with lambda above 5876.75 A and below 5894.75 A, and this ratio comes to -0.0013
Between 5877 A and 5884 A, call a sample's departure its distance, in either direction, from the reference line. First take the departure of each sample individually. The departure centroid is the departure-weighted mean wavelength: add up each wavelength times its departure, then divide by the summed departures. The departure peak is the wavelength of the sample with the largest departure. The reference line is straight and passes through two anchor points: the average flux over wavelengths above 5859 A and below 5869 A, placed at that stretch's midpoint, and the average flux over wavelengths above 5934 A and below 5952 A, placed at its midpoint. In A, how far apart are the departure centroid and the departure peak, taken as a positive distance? 2.8 A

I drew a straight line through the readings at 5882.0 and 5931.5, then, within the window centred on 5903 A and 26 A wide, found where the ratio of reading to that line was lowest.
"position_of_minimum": 5894.0 A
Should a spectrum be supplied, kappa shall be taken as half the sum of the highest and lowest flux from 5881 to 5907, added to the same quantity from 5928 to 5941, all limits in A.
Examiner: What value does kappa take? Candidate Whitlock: 4.10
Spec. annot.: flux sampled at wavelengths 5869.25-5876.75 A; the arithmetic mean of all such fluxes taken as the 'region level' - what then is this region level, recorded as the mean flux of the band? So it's 2.24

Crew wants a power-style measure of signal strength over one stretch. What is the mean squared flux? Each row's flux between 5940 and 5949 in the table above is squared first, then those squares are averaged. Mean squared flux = 5.1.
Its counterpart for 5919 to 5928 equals 4.8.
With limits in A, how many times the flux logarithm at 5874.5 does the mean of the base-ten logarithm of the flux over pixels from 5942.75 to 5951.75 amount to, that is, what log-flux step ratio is 1.00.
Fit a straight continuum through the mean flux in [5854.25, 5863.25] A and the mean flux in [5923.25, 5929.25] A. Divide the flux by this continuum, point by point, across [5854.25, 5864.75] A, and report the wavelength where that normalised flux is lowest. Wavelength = 5859.5 A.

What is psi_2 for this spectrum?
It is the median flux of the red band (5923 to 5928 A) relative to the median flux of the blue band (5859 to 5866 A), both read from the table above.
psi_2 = 0.99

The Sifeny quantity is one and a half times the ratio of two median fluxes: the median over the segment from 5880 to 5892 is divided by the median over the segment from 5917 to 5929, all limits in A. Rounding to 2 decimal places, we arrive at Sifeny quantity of 1.37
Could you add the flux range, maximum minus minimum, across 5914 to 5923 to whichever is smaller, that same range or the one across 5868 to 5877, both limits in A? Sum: 0.07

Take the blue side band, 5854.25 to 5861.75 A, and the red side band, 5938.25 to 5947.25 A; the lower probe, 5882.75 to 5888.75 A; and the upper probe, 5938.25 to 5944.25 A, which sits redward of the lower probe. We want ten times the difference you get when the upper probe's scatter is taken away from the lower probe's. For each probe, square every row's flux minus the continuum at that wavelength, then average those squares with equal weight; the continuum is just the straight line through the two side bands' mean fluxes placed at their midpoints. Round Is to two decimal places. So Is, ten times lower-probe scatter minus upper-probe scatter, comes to 0.40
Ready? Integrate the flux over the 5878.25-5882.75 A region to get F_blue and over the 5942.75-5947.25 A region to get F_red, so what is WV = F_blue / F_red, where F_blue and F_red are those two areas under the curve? 0.93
